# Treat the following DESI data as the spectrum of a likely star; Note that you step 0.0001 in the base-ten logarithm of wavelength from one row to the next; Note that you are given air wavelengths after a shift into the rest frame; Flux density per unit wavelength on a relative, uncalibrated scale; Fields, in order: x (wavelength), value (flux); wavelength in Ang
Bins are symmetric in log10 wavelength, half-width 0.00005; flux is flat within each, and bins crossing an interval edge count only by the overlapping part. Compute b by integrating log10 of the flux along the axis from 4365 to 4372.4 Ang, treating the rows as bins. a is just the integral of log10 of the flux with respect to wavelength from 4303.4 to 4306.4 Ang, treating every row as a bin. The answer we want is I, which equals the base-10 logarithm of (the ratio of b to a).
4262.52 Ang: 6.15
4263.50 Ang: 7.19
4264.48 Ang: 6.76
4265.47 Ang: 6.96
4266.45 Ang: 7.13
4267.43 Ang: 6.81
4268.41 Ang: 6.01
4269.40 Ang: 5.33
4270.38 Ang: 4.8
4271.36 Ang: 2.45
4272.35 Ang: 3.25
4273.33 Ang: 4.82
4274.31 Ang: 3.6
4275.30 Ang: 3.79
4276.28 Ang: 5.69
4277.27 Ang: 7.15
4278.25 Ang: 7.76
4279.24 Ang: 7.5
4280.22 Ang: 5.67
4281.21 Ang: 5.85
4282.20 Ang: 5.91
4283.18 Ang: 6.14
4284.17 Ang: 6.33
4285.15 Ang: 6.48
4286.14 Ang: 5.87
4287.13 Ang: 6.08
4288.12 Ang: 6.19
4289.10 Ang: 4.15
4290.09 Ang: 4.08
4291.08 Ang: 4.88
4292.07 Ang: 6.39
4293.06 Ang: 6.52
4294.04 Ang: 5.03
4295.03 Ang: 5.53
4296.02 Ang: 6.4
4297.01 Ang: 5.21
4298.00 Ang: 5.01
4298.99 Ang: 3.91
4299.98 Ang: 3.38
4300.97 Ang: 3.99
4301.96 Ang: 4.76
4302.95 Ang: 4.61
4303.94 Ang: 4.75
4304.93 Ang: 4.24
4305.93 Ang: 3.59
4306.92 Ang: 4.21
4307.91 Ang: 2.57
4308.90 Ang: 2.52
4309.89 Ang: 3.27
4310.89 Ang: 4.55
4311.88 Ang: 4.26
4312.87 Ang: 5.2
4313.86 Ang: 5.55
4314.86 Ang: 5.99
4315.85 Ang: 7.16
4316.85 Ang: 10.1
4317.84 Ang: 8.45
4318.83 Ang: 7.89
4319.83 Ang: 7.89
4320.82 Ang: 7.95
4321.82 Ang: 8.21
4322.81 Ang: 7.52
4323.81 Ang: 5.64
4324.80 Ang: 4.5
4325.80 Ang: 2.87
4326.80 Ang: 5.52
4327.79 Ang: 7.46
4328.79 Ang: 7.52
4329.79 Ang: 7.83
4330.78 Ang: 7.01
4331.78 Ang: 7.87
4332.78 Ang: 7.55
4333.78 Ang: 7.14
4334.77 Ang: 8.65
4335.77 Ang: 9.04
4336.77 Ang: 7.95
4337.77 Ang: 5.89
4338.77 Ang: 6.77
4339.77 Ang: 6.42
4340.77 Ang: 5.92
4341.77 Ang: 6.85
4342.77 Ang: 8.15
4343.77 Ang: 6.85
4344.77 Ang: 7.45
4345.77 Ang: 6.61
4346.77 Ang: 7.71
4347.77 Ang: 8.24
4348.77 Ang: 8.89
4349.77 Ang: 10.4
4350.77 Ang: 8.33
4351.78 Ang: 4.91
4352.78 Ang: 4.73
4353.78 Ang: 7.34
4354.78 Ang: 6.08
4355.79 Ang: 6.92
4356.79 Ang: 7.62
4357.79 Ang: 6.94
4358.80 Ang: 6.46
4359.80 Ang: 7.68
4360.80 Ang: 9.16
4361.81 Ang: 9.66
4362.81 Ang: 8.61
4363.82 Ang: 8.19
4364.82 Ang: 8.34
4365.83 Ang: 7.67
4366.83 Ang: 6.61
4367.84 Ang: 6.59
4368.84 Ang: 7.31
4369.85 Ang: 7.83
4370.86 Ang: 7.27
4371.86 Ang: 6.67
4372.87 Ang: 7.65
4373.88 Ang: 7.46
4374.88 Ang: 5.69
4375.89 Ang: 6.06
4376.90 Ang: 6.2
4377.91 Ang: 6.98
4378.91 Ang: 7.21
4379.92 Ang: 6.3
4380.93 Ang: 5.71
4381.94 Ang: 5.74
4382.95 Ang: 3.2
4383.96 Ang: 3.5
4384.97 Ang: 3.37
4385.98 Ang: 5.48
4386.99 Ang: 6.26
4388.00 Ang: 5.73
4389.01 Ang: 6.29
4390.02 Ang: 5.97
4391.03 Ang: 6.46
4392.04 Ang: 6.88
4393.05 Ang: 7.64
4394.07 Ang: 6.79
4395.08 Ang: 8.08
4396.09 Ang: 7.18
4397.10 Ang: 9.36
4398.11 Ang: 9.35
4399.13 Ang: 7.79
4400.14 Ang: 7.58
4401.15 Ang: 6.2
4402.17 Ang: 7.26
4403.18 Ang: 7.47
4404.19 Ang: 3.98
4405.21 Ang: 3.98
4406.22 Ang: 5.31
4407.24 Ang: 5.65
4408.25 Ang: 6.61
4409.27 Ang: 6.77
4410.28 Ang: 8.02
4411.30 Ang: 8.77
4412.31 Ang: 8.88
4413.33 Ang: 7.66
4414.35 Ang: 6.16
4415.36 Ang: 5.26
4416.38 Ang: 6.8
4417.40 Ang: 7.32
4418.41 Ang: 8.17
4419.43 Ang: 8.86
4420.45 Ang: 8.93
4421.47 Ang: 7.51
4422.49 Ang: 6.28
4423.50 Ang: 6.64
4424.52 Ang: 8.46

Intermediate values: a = 1.86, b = 6.3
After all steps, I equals 0.53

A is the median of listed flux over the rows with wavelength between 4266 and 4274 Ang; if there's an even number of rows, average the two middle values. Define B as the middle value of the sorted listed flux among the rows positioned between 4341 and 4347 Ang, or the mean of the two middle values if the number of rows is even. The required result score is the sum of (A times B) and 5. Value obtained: 41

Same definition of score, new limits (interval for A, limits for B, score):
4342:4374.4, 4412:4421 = 63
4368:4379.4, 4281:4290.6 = 48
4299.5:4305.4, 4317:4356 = 38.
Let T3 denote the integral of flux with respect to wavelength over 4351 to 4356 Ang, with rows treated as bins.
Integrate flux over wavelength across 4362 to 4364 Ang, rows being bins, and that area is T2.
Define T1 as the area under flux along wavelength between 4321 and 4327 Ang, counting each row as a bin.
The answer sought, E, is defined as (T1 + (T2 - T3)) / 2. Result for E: 11.0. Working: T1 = 35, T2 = 17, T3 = 30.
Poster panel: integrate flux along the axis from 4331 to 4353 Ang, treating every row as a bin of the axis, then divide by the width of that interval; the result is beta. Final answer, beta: 7.4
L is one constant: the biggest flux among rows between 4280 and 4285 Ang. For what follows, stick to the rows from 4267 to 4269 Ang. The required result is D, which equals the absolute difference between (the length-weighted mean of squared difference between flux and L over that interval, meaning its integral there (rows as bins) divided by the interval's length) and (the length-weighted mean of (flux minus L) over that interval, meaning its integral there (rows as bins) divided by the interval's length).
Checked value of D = 0.2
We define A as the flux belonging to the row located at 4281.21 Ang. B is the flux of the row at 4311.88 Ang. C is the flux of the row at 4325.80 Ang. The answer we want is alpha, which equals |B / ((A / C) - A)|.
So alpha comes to 1.1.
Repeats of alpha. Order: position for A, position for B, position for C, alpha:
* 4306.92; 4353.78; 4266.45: 2.0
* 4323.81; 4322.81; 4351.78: 1.7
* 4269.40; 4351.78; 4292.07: 1.1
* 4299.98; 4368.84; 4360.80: 2.4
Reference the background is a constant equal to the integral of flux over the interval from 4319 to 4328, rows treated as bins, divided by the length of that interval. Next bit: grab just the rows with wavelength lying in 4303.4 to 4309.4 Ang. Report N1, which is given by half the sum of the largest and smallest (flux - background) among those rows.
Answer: -2.8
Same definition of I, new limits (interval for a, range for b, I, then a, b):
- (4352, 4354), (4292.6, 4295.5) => 0.17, 1.49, 2.2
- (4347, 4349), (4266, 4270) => 0.23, 1.85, 3.2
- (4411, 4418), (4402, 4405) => -0.42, 5.98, 2.3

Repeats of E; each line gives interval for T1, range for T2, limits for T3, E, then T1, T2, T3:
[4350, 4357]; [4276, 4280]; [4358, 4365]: 8.5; 47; 28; 58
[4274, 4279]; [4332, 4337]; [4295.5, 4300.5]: 22.6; 29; 40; 24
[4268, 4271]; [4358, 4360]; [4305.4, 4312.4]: 2.3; 16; 14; 25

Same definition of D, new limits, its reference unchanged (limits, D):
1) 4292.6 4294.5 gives 1.4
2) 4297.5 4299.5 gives 5.7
